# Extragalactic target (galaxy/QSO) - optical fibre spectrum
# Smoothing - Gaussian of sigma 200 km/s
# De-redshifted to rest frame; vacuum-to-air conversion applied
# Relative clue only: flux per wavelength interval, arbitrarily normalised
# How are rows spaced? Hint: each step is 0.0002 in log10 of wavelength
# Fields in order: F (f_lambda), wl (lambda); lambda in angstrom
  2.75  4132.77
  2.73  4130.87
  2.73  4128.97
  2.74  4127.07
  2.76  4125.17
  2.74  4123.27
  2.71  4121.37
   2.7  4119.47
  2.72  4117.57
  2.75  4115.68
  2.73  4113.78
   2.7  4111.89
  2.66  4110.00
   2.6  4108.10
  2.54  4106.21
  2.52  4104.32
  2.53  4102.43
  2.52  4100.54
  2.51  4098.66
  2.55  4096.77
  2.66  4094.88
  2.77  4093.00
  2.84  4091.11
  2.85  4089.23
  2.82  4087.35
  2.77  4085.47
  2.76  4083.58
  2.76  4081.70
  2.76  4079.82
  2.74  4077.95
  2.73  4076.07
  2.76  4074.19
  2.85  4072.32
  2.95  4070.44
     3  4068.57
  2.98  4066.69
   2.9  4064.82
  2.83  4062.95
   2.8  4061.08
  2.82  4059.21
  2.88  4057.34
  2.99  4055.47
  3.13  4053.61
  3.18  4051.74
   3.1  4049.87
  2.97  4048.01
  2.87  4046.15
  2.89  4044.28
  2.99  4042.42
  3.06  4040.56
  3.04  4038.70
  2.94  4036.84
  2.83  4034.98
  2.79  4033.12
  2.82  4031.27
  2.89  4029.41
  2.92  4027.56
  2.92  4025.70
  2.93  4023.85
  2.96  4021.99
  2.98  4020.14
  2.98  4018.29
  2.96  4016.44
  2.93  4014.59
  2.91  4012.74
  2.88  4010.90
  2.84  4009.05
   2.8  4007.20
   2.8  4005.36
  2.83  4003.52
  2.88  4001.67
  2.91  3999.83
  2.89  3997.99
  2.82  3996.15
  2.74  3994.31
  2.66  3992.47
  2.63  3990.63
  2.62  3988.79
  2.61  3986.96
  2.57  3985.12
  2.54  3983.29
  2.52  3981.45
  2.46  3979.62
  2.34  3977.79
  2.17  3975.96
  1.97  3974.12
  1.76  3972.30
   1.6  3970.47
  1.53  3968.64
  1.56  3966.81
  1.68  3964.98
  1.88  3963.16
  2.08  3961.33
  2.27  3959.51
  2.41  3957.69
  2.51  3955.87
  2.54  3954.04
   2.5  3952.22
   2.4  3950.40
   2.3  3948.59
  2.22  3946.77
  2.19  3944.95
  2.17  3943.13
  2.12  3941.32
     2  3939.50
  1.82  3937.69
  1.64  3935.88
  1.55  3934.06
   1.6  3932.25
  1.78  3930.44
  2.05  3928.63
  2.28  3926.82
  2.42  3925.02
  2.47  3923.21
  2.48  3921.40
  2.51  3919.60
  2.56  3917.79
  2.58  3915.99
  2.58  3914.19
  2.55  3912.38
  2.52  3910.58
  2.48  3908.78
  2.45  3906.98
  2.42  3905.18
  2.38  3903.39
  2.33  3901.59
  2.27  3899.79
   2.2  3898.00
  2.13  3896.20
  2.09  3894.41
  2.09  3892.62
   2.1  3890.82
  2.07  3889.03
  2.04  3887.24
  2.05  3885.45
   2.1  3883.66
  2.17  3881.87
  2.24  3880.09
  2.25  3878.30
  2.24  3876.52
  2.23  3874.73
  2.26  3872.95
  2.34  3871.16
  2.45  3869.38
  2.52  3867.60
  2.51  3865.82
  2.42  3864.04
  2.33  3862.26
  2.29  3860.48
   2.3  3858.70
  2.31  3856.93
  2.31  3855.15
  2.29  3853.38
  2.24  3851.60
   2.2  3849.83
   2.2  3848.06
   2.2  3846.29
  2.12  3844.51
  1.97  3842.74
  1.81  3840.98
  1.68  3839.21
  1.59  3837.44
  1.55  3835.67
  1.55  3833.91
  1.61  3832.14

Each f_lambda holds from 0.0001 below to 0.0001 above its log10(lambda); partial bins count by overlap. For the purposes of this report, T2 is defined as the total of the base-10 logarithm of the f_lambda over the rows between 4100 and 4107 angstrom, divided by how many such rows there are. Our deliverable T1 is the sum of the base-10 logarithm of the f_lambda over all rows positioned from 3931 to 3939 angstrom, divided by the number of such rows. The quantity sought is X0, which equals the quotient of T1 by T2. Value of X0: 0.54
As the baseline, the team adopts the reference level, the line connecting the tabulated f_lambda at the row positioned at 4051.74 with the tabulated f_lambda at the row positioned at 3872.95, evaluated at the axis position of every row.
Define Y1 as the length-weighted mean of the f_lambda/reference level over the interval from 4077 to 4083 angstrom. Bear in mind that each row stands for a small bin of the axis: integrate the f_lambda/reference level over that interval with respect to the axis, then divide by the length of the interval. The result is 0.83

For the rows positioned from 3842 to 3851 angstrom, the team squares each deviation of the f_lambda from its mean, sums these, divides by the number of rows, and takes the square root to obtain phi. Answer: 0.09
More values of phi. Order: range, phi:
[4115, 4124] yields 0.02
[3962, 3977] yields 0.21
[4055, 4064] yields 0.07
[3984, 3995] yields 0.05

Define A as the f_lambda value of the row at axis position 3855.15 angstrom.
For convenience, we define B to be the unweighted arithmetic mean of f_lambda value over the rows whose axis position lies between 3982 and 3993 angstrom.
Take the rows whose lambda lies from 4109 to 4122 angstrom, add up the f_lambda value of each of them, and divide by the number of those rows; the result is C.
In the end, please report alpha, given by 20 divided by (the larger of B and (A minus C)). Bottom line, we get 7.7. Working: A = 2.31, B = 2.6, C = 2.71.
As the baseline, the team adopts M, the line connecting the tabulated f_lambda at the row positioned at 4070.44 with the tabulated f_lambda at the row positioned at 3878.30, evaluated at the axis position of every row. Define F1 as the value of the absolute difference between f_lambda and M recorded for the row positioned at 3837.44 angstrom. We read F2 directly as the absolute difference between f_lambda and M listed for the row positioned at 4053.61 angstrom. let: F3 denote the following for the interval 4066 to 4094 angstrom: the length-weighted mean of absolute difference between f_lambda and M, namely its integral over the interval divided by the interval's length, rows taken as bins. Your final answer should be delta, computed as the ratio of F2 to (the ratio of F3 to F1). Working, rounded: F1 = 0.5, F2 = 0.24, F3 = 0.18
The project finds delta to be 0.7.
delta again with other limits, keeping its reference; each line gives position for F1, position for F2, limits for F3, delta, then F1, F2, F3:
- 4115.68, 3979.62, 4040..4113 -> 0.2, 0.4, 0.16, 0.24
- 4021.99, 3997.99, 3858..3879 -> 0.3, 0.2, 0.20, 0.13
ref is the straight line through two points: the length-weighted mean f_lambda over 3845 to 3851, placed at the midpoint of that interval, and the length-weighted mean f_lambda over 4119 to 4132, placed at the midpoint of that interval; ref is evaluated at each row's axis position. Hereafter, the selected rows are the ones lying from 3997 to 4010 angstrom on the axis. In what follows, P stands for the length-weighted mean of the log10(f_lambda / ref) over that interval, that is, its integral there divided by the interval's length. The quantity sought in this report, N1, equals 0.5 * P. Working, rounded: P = 0.06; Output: 0.029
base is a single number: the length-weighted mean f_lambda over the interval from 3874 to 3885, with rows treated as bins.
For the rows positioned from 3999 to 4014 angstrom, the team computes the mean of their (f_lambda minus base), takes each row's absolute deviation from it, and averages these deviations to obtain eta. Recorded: 0.039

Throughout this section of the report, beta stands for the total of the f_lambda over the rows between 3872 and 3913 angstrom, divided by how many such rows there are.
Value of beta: 2.2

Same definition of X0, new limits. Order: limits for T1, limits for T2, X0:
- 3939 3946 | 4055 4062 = 0.71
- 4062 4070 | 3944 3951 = 1.31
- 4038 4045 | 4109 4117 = 1.10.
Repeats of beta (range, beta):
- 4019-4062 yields 2.9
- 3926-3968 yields 2.1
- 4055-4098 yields 2.8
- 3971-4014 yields 2.6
